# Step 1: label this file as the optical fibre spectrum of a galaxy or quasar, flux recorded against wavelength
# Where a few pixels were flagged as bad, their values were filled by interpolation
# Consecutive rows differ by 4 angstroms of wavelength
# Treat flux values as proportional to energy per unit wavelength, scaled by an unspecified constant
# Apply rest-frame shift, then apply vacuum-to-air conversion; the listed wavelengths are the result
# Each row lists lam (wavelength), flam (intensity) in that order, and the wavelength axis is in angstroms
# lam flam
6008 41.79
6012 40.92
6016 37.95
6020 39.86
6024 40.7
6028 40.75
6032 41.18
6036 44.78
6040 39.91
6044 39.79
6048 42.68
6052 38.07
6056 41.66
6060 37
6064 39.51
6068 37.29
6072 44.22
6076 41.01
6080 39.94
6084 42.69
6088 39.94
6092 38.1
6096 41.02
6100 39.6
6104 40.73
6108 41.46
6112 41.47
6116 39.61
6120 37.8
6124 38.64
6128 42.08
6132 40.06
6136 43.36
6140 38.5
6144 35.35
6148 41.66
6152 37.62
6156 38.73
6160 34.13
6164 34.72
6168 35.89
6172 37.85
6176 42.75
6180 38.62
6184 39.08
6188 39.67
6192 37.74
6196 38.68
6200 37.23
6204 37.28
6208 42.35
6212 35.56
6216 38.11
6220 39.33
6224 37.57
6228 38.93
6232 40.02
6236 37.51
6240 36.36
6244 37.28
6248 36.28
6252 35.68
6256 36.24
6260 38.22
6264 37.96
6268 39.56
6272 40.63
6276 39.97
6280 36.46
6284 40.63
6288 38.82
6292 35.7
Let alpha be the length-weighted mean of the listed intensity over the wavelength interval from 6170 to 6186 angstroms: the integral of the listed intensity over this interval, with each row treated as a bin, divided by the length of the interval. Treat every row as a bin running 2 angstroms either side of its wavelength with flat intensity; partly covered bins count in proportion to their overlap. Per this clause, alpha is 39.6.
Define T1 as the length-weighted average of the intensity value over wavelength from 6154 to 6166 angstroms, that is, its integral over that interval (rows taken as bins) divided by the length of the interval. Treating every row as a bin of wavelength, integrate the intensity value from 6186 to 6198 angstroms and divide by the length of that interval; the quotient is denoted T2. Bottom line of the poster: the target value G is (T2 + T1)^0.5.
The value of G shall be 8.63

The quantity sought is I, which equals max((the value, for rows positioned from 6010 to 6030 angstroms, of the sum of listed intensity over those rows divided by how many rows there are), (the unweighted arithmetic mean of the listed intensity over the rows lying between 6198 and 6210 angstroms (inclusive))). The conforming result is 40.0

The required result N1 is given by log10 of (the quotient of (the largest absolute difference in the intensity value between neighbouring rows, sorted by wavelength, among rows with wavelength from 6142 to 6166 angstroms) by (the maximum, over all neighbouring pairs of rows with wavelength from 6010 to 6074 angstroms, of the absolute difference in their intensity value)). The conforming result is -0.04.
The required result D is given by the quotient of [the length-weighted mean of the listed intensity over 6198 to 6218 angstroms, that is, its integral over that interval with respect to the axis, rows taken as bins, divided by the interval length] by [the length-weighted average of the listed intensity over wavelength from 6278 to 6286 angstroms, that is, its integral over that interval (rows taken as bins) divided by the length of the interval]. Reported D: 0.99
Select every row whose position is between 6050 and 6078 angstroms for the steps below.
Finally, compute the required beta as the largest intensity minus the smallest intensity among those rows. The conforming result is 7.2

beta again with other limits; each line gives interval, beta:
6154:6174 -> 4.6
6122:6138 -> 4.7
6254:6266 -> 2.0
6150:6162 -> 4.6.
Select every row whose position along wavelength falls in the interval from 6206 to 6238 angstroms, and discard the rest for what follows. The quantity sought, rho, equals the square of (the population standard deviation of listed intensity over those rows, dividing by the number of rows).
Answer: 3.6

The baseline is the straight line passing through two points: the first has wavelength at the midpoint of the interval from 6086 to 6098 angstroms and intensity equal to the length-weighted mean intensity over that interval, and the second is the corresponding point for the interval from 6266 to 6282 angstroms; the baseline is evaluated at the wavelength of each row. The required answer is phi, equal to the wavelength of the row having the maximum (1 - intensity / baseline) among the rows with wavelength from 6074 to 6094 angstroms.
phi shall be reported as 6092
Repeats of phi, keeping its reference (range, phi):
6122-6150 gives 6144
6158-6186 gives 6160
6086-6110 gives 6092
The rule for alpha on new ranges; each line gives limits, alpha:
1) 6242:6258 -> 36.4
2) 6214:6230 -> 38.5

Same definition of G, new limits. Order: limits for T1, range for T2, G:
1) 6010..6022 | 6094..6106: 8.95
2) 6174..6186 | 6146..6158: 8.92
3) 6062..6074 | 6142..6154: 8.86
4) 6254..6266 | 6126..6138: 8.91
